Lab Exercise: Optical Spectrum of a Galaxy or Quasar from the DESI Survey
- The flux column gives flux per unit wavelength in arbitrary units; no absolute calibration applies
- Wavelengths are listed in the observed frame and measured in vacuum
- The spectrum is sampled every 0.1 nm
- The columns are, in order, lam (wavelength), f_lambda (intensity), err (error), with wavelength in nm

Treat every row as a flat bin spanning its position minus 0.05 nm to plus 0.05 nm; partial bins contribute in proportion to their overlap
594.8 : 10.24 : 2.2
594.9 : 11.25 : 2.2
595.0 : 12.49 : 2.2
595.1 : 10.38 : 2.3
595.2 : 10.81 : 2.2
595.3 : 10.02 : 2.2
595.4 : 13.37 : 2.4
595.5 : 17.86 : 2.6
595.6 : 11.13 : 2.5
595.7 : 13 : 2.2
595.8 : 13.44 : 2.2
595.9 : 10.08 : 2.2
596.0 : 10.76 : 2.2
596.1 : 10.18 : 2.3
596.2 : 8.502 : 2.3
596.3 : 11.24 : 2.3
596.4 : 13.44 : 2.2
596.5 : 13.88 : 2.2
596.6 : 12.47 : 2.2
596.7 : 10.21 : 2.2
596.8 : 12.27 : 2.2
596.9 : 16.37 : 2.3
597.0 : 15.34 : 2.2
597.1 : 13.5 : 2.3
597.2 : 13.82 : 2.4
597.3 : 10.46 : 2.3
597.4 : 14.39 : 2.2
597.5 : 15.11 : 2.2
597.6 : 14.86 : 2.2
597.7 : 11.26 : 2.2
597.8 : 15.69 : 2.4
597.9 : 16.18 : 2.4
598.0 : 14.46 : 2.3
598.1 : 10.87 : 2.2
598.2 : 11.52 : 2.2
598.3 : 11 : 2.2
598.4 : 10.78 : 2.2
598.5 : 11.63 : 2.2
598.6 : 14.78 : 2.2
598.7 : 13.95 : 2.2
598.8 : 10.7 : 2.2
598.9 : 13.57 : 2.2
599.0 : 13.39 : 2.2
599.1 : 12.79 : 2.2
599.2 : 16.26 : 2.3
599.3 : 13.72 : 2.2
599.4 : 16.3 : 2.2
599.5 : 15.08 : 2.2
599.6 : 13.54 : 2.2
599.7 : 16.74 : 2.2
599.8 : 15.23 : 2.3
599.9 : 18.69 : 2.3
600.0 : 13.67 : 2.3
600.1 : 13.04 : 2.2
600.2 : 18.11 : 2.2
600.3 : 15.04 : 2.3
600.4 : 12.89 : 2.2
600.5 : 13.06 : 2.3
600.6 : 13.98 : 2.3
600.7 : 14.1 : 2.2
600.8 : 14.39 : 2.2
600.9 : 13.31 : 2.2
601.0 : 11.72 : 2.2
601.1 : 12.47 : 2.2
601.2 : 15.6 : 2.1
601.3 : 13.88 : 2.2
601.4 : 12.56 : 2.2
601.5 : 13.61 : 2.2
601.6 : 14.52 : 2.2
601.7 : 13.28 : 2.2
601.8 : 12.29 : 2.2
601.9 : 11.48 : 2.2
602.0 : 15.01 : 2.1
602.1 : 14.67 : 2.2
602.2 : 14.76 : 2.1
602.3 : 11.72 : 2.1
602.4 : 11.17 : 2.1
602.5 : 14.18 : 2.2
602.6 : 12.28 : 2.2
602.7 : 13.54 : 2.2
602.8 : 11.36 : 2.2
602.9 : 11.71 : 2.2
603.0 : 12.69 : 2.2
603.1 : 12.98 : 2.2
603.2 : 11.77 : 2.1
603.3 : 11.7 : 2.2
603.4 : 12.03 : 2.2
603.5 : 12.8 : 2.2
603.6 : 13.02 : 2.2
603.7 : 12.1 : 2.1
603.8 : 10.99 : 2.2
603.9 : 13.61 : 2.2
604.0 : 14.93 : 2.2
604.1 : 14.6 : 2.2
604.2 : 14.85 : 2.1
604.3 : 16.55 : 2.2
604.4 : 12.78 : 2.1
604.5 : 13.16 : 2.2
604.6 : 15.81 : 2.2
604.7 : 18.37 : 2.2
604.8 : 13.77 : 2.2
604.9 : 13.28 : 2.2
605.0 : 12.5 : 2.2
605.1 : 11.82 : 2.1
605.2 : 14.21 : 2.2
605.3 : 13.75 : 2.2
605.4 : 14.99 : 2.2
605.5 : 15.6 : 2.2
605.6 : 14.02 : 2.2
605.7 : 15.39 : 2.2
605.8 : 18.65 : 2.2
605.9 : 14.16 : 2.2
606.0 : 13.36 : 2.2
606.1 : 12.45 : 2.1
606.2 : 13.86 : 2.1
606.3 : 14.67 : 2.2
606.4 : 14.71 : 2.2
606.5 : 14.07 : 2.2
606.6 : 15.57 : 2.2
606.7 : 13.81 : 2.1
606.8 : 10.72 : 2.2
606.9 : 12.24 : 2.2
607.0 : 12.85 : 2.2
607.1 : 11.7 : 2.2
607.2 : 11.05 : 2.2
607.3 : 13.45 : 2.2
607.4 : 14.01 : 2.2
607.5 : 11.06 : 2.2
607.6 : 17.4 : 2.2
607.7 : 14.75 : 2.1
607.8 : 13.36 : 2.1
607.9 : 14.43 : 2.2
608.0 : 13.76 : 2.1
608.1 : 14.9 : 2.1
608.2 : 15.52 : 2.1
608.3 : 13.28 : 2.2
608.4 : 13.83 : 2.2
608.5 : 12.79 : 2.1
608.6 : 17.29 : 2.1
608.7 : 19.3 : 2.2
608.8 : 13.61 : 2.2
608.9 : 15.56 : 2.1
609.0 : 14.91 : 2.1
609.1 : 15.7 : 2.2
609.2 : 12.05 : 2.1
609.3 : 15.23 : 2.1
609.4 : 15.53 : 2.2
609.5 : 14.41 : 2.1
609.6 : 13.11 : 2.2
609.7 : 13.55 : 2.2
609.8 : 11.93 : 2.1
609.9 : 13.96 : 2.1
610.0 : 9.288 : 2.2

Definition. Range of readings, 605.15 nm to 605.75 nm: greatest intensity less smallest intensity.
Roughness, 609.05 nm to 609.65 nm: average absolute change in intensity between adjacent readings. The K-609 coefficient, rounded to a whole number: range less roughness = 0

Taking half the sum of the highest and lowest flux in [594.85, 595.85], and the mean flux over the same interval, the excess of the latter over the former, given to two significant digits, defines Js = -1.6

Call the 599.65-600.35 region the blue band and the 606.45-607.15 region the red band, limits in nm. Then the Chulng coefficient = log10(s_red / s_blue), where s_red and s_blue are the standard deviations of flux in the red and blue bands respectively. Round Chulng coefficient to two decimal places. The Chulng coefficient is -0.12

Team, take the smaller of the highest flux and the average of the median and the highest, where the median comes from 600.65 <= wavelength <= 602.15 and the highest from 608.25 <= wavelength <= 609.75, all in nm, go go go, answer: 16.5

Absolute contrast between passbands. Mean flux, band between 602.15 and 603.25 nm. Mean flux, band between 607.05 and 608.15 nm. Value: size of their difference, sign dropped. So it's 1.1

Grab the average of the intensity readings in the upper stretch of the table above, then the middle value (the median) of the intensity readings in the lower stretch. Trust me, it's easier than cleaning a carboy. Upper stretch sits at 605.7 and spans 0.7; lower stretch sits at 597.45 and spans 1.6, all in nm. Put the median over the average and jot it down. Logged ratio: 0.93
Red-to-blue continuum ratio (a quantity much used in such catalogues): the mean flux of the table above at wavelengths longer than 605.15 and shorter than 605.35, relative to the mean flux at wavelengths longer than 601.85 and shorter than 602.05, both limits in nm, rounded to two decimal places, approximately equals 1.06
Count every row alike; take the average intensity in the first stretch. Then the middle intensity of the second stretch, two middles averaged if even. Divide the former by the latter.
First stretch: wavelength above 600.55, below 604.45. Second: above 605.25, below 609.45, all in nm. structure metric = 0.94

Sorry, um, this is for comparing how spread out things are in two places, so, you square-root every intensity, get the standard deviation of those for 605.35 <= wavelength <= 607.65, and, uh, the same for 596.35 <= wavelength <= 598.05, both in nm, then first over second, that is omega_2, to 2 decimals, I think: 1.00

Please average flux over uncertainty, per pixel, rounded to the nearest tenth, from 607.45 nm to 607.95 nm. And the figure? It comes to 6.6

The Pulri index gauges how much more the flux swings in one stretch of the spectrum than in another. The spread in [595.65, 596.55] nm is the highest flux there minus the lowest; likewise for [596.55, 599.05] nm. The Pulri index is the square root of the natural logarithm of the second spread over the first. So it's 0.37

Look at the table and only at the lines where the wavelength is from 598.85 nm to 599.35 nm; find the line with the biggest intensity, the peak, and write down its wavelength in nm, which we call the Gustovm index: 599.2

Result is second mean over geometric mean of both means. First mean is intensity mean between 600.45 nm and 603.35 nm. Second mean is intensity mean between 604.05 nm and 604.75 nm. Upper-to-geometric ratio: 1.08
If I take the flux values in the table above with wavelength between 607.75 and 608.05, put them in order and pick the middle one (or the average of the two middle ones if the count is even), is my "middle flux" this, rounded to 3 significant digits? 13.8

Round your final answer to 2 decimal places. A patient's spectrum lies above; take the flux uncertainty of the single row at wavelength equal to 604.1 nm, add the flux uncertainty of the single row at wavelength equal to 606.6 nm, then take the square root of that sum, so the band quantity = 2.10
